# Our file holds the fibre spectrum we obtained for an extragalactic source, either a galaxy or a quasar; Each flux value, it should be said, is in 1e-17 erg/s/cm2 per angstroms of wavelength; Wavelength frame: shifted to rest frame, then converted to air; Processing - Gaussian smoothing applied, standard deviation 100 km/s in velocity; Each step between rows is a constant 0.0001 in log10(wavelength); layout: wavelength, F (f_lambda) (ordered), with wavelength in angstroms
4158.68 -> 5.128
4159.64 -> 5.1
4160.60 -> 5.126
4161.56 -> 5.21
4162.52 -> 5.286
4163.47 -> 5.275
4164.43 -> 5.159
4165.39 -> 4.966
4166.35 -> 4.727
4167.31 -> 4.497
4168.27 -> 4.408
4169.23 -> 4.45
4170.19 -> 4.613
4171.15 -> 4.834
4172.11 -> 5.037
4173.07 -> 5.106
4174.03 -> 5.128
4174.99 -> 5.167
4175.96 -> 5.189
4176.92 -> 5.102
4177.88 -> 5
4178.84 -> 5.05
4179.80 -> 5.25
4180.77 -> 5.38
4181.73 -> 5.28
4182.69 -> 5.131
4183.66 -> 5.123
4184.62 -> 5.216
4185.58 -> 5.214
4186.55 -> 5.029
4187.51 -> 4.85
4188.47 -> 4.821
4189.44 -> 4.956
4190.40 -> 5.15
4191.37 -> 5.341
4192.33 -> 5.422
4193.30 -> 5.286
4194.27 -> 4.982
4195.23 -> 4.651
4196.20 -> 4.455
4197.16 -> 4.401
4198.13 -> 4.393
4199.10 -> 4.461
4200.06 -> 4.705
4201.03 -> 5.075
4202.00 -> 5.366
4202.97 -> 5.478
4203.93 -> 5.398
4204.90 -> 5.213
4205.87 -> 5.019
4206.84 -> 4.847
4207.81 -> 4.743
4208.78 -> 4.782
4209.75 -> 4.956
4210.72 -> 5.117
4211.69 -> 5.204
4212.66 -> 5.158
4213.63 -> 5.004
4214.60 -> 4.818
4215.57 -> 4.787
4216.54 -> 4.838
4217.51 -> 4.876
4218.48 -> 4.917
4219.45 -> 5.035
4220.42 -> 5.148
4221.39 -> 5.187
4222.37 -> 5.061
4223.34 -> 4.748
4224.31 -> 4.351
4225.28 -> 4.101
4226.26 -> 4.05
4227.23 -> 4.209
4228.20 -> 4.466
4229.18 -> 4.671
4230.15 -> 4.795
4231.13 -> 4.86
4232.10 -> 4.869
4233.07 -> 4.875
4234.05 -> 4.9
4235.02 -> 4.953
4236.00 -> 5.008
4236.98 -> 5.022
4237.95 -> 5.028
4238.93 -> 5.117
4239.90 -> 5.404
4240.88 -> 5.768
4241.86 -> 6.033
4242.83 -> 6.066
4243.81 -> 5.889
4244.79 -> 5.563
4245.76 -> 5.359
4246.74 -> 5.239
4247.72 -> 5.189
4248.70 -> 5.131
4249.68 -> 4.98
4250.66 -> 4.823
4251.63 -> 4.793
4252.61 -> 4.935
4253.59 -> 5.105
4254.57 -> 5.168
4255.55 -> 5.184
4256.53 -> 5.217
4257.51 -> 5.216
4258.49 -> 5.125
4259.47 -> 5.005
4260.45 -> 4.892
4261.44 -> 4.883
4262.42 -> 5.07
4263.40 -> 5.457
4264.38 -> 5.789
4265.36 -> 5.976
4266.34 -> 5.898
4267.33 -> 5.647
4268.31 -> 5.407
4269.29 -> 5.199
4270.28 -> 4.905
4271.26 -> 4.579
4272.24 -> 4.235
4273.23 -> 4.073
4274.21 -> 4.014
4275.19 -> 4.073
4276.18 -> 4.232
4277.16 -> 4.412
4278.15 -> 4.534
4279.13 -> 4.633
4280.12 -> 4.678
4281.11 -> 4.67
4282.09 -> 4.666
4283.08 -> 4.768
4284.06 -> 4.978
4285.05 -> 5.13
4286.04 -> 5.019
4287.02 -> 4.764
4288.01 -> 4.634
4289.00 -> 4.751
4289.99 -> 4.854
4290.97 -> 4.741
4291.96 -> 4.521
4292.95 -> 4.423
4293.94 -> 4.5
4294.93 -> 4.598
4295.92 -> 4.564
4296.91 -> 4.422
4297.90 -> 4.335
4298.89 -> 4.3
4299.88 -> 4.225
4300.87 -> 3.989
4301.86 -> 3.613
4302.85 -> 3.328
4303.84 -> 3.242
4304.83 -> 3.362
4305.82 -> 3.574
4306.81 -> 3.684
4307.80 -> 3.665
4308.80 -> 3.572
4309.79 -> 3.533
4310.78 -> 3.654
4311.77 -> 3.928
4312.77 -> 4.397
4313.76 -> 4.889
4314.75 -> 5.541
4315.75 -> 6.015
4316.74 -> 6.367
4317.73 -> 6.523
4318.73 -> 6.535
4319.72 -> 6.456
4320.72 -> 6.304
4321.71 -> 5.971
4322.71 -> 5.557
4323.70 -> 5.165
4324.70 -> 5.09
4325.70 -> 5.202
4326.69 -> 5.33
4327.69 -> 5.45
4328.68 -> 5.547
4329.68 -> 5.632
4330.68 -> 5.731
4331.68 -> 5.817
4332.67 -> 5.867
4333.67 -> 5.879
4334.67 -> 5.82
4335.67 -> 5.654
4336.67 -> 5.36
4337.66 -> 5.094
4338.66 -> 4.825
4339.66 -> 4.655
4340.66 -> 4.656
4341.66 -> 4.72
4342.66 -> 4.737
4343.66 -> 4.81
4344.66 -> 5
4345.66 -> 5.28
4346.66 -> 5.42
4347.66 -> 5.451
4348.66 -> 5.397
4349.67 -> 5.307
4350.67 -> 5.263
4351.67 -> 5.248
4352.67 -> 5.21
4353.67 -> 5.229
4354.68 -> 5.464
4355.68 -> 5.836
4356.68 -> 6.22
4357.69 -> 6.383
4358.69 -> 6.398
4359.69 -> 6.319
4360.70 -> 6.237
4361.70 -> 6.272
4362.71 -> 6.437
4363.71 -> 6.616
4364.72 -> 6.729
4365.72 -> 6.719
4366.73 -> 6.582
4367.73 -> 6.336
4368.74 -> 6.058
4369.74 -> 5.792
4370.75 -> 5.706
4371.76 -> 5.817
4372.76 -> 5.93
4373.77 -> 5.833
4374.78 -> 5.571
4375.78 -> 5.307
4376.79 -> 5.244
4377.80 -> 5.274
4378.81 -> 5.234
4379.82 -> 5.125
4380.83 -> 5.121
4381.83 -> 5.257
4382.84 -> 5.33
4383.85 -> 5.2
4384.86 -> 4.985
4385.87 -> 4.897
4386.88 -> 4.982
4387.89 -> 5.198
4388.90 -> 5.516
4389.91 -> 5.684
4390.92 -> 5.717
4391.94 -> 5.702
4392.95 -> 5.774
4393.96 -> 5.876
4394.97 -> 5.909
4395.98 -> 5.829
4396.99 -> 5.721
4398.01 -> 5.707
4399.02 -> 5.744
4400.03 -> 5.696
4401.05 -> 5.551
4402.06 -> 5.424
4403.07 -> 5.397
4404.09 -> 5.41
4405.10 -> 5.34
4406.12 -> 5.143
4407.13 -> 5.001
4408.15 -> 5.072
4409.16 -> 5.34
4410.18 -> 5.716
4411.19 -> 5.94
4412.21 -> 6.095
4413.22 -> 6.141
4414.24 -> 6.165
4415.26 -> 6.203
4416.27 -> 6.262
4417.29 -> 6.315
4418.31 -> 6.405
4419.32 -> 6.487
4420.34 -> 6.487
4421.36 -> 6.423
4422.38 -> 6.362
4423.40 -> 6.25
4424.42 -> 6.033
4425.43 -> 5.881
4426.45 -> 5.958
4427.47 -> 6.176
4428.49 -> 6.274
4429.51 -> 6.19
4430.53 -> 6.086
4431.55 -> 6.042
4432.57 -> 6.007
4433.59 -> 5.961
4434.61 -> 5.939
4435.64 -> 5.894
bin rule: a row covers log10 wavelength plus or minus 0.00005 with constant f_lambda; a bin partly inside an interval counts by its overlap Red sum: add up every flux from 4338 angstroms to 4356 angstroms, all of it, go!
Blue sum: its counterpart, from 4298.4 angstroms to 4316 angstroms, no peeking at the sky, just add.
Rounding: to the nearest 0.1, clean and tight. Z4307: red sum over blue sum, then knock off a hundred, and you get -98.7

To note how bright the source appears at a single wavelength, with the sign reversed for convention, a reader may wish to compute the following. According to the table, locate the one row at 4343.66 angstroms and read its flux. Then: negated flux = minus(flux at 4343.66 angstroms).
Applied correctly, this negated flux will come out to -4.8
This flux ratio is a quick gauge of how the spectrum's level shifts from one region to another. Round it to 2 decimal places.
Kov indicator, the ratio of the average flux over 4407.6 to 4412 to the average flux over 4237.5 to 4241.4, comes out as 1.04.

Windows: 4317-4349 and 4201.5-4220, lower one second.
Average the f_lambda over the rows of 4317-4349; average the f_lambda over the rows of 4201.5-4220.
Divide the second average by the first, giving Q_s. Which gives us 0.92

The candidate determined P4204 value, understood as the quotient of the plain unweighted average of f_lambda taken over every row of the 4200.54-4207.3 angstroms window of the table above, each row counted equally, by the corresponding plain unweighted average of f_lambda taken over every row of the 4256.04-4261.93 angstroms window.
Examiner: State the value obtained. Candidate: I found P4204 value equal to 1.03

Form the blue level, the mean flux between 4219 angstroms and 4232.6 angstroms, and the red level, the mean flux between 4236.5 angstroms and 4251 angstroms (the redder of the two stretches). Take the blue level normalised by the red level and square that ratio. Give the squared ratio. 0.76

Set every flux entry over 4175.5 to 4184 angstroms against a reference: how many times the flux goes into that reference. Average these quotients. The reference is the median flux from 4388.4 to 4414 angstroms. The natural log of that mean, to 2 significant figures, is 0.099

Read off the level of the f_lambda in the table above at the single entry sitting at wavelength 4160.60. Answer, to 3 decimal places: 5.126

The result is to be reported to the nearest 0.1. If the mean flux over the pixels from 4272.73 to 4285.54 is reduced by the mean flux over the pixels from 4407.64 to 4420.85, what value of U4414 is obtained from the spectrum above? -1.5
